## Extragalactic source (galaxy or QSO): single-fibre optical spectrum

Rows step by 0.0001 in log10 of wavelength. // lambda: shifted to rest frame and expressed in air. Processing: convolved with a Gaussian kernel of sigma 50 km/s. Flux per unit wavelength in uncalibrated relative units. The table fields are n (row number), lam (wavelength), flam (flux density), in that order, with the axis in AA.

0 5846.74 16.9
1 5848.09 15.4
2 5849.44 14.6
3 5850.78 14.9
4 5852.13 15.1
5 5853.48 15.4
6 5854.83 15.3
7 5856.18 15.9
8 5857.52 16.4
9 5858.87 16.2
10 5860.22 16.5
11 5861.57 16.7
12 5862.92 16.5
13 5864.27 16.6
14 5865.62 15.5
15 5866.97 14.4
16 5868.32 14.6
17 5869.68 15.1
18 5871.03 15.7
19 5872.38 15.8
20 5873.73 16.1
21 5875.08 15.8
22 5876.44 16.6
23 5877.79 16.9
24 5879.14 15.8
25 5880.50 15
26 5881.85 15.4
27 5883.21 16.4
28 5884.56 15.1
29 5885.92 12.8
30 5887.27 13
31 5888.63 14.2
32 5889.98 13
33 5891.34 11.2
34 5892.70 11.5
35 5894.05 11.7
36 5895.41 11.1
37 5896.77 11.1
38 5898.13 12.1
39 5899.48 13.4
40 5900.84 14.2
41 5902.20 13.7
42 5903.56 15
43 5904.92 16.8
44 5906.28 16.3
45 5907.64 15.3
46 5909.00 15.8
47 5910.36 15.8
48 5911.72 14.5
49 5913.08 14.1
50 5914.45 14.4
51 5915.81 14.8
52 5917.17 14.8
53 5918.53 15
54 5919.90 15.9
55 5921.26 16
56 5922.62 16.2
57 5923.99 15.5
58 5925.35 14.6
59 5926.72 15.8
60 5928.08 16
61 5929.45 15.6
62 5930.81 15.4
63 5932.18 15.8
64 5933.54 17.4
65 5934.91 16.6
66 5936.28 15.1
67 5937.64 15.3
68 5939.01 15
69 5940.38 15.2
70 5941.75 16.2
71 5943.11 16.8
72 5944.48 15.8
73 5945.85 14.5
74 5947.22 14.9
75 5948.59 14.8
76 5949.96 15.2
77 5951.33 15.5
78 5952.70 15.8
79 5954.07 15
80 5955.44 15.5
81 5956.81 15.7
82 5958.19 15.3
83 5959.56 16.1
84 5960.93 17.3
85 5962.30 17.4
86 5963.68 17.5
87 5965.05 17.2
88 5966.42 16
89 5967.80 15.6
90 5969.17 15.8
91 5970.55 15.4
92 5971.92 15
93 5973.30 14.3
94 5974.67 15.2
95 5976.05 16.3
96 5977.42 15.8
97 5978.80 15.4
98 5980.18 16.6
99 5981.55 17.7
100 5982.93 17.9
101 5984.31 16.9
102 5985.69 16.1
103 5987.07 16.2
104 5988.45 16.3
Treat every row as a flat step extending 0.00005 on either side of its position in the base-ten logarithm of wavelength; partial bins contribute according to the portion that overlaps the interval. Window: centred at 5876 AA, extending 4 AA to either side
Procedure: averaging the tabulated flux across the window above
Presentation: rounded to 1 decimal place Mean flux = 16.2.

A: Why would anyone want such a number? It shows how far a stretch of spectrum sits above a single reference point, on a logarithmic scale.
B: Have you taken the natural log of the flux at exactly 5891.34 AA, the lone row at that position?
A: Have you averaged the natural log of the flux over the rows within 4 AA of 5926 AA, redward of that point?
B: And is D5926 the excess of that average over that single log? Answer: 0.33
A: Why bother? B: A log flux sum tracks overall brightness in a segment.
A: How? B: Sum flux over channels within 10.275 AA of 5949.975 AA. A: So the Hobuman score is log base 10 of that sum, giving 2.37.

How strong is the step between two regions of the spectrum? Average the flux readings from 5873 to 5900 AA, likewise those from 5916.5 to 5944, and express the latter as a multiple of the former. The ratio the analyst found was 1.13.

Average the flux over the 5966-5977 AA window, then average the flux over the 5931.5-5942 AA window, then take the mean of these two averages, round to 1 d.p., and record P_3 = 15.6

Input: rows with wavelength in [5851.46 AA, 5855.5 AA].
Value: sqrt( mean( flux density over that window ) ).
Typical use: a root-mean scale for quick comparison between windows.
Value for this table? 3.91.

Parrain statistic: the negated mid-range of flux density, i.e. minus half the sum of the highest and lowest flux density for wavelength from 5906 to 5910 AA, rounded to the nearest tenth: -15.8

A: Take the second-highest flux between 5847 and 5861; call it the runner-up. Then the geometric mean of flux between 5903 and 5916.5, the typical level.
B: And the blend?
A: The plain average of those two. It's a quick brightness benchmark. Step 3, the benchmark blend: 15.8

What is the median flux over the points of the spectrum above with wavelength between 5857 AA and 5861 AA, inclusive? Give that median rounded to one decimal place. 16.4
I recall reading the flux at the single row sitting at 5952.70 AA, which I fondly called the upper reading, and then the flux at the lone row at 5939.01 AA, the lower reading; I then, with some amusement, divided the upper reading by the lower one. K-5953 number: 1.05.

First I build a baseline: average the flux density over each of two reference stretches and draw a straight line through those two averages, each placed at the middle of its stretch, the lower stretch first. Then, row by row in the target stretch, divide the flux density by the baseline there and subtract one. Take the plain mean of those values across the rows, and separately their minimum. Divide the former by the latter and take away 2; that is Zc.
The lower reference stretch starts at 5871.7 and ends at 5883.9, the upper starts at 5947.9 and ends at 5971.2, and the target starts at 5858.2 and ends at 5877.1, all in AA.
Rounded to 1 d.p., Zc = -1.9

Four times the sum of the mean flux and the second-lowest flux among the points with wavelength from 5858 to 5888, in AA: 114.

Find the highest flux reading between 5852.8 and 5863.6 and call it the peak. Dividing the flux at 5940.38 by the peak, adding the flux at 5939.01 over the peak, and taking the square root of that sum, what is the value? 1.34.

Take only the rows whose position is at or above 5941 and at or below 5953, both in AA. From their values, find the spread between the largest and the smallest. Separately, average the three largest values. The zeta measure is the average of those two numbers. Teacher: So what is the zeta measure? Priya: 9.3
